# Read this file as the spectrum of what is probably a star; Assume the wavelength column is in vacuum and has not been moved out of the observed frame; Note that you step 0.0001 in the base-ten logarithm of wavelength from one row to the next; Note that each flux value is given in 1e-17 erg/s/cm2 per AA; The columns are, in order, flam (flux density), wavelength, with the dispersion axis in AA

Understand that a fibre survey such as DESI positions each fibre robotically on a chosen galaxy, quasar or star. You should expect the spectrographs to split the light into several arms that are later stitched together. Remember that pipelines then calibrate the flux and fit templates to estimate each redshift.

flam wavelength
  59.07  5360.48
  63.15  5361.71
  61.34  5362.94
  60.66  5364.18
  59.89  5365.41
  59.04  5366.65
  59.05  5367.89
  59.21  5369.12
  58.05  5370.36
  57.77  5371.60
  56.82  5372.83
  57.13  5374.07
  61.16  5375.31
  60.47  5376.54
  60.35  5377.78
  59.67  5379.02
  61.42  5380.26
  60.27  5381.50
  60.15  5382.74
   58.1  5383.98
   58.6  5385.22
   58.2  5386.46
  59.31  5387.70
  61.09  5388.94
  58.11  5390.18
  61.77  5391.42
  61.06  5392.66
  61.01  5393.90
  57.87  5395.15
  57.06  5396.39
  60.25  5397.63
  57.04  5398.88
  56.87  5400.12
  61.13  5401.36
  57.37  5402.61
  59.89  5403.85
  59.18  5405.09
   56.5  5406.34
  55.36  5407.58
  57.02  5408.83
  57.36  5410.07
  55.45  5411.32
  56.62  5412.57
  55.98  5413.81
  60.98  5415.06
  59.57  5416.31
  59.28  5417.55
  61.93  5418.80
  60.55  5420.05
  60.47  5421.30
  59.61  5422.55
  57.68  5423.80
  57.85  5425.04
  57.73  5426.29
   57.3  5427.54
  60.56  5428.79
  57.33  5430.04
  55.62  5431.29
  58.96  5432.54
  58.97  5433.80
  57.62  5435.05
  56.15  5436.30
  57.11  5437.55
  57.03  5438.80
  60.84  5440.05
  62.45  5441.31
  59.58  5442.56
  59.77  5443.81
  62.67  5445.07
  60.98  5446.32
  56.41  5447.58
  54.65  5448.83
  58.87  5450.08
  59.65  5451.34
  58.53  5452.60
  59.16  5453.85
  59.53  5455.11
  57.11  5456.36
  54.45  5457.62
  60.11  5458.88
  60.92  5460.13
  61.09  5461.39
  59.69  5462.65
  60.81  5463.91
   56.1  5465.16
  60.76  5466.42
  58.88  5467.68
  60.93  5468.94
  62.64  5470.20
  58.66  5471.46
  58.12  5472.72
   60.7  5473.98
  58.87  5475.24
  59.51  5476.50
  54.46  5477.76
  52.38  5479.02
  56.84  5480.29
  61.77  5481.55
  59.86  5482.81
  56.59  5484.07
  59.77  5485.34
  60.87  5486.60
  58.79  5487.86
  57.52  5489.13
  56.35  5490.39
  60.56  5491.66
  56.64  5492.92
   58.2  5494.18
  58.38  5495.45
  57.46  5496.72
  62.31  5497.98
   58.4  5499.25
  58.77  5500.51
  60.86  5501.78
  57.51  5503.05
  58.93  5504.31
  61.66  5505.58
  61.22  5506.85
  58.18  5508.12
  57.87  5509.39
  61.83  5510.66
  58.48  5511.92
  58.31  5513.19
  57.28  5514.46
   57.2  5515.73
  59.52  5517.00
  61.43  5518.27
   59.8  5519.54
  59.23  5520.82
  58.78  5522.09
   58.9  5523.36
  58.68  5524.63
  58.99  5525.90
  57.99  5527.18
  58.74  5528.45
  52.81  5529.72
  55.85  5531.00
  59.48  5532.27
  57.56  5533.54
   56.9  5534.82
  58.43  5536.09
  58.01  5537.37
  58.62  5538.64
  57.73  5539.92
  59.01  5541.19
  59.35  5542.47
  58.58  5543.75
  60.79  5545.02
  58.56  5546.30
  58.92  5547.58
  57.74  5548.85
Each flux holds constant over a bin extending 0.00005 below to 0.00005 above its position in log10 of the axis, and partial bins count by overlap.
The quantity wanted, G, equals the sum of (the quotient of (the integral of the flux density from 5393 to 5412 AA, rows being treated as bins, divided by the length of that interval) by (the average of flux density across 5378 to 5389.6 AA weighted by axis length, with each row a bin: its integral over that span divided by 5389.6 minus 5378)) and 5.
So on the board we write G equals 5.97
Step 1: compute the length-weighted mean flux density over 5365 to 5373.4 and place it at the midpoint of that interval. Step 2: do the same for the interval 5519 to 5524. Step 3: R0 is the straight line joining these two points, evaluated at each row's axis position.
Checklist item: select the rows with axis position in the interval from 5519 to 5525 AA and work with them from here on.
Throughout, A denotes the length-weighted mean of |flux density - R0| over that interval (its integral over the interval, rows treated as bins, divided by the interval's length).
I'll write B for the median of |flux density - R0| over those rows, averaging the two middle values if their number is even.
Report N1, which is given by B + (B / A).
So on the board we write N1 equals 1.3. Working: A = 0.35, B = 0.3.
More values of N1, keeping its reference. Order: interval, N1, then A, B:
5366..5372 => 1.5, 0.60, 0.5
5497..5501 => 1.1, 1.45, 0.6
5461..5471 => 3.0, 1.89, 2.0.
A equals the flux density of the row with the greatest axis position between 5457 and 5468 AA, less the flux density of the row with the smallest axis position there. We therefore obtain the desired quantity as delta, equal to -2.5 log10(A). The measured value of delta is -1.6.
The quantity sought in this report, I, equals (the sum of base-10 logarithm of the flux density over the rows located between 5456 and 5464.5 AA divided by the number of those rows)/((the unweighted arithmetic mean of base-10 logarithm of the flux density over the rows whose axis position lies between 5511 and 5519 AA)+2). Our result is 0.470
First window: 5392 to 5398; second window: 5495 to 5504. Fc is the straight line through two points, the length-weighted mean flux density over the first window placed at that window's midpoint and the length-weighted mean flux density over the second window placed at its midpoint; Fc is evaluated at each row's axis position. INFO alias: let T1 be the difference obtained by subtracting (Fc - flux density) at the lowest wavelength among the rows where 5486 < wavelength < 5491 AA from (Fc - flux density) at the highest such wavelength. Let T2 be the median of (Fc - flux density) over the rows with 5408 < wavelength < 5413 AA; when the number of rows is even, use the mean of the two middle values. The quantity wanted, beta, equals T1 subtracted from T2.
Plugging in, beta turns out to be -2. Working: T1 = 4.5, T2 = 2.6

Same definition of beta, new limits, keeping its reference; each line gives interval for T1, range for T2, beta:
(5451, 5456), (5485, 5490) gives 0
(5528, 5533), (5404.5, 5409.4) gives 3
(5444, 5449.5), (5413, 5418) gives -8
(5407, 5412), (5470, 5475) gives 0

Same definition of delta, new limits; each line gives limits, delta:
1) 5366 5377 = -0.4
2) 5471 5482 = -1.2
